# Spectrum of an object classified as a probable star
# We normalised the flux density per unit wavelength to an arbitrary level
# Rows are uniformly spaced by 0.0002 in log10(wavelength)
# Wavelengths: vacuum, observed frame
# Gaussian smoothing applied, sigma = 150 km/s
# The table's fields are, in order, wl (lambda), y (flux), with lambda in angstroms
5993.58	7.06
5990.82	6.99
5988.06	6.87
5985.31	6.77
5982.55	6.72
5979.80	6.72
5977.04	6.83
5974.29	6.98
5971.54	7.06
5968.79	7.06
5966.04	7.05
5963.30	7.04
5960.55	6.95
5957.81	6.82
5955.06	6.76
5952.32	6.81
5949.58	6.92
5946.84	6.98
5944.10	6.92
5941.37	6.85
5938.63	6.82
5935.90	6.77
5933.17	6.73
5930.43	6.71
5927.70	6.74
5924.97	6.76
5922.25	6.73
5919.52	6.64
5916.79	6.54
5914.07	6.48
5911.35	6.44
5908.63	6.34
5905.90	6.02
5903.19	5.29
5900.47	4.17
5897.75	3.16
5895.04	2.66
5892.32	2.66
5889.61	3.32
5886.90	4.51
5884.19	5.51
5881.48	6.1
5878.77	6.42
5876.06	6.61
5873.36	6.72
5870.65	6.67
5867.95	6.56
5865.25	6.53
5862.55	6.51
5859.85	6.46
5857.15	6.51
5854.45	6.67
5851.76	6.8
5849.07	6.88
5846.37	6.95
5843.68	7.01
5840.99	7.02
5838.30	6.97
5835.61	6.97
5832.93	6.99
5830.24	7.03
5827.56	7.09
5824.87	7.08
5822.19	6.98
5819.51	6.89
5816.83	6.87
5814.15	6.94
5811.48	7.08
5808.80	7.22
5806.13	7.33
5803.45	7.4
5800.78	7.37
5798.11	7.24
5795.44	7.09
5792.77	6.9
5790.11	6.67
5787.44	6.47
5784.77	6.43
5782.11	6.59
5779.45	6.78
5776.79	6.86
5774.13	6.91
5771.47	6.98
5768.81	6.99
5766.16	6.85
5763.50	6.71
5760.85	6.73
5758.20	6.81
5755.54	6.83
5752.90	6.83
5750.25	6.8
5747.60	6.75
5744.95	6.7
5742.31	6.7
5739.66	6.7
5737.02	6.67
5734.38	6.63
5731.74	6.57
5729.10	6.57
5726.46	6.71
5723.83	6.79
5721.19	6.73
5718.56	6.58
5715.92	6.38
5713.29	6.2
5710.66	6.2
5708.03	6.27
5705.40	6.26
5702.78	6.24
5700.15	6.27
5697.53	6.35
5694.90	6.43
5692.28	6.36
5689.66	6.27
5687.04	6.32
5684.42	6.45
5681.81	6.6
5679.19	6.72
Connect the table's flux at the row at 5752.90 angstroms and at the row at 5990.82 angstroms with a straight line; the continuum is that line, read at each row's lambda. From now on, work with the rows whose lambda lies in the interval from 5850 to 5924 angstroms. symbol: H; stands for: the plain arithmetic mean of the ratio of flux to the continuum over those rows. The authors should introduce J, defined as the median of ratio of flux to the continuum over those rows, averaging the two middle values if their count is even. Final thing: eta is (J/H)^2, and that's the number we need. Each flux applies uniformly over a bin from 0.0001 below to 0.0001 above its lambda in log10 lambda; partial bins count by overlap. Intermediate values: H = 0.83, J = 0.93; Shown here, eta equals 1.27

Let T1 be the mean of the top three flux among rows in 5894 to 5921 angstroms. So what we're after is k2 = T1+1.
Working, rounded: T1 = 6.6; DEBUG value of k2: 7.6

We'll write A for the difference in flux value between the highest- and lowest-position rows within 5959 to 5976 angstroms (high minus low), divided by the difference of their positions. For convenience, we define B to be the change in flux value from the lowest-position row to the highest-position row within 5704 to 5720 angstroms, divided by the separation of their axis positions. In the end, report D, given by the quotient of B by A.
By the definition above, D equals 11.1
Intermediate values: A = 0.00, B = 0.024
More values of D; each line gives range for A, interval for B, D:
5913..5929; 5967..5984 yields -1.3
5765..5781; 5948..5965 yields -1.7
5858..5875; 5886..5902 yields -1.3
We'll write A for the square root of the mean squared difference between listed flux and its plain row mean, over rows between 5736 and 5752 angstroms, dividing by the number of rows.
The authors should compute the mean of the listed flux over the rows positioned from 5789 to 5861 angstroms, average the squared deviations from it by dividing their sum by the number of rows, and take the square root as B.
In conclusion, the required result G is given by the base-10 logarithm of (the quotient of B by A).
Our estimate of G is 0.7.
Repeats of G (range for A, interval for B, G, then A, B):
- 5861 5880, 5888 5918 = 1.2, 0.09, 1.57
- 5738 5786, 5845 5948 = 1.0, 0.13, 1.23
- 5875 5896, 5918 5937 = -1.6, 1.56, 0.04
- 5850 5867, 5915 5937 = -0.2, 0.12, 0.07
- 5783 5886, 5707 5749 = -0.3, 0.36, 0.19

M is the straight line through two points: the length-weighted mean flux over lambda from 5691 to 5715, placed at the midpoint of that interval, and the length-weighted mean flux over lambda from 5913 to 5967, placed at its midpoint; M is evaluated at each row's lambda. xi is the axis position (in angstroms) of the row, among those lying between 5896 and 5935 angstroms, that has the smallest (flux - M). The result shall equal 5897.75 angstroms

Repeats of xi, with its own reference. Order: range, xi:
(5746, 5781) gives 5763.50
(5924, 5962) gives 5955.06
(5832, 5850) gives 5849.07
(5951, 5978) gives 5955.06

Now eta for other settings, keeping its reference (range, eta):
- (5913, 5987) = 1.00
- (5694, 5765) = 1.03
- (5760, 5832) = 1.00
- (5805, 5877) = 1.02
